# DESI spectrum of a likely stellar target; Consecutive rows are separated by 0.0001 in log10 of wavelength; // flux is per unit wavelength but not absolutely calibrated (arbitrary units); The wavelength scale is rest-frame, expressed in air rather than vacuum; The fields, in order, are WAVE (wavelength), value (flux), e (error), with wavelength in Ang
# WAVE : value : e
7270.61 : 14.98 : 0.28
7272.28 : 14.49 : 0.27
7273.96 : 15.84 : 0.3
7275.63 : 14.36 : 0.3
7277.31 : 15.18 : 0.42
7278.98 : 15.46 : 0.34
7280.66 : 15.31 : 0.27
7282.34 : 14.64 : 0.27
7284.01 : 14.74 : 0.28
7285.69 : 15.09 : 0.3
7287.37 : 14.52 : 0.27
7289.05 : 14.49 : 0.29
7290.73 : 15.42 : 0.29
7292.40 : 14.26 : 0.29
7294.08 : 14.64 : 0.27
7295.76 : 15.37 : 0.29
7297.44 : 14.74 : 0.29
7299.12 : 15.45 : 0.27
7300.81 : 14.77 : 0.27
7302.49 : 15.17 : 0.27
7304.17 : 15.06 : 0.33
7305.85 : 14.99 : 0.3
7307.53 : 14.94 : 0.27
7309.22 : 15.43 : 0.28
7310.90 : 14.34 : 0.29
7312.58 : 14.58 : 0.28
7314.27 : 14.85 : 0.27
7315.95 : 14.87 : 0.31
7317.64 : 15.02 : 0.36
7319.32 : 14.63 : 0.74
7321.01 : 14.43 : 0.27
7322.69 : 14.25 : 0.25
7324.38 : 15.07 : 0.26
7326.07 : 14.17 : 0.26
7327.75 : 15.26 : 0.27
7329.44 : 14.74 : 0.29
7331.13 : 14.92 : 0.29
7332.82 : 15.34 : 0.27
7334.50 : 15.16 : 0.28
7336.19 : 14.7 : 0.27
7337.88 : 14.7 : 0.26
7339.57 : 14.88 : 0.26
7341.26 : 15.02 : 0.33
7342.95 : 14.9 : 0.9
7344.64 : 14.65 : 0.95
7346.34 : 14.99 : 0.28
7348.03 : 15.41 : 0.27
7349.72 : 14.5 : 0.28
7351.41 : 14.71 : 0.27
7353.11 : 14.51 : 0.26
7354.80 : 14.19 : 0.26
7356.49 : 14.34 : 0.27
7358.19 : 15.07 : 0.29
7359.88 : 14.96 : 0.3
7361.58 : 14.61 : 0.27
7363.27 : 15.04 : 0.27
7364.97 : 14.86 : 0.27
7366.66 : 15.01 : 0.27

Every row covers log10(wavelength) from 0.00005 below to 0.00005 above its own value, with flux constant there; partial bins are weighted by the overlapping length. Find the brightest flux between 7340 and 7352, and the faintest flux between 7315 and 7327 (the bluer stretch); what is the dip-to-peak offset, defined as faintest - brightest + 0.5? -0.74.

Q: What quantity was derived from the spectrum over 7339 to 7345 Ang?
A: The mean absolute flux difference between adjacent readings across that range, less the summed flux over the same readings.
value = -59.3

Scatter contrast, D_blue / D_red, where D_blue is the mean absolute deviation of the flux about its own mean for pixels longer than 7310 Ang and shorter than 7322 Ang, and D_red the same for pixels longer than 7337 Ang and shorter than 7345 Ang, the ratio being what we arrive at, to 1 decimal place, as 1.7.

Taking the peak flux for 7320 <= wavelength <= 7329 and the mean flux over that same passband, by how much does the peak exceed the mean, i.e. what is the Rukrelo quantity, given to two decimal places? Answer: 0.62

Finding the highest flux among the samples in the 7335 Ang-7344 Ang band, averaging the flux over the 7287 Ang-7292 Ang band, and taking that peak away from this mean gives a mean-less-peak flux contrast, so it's -0.21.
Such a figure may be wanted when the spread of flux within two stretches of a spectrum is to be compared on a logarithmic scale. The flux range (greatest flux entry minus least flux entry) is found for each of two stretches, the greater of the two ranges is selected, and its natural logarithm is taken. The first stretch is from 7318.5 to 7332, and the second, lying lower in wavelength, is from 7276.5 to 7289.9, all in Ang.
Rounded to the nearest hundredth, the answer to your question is 0.09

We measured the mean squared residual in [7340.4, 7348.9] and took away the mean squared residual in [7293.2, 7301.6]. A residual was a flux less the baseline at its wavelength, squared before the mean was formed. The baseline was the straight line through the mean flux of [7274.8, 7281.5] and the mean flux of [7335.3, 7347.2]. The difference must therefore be -0.027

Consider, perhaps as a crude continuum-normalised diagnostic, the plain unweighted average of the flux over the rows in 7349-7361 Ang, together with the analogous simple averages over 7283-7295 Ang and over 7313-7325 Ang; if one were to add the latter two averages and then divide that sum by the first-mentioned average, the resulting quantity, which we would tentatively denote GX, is 2.017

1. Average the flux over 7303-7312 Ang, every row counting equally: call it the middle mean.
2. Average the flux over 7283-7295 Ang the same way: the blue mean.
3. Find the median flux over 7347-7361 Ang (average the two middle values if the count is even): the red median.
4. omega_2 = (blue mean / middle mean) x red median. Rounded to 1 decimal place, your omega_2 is 14.4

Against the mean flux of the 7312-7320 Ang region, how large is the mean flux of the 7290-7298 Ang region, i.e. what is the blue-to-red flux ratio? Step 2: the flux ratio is 1.01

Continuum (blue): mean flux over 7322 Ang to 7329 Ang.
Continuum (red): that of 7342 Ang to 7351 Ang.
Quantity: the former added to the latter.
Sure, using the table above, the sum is 29.6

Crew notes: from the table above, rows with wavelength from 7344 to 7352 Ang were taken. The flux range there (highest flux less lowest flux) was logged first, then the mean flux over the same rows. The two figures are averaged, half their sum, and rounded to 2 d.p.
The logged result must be 7.88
